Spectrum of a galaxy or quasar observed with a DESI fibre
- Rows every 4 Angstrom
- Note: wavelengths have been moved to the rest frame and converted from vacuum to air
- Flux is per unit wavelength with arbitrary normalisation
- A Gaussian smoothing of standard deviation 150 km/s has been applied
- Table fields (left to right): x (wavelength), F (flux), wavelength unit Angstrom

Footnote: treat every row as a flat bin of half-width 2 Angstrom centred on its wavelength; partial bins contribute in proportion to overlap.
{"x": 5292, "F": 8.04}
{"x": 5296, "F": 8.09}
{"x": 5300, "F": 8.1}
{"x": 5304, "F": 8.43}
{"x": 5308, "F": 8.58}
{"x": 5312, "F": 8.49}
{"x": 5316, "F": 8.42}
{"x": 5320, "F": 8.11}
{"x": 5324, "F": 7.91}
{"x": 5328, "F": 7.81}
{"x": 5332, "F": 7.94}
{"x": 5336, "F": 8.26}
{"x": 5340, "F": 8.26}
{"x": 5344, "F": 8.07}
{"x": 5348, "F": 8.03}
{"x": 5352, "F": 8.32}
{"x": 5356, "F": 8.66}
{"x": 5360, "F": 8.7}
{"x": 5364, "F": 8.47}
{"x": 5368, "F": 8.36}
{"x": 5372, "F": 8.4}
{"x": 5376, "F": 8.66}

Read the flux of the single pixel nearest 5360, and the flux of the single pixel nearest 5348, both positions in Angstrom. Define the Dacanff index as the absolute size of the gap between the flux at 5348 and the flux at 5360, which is 0.7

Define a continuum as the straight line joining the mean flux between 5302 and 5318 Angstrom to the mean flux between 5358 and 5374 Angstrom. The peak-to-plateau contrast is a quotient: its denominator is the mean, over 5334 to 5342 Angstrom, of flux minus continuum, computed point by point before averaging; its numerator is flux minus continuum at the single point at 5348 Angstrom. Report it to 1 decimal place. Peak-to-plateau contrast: 2.0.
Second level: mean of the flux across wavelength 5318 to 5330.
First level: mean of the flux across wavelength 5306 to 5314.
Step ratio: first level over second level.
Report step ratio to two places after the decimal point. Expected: 1.07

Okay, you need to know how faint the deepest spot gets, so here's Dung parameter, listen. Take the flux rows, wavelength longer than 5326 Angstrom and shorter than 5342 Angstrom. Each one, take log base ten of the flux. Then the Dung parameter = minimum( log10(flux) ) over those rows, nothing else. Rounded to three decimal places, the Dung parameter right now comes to 0.893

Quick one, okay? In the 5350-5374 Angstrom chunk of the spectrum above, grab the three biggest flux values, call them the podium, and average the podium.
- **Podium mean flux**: 8.61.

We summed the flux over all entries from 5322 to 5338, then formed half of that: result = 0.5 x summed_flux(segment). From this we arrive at 15.96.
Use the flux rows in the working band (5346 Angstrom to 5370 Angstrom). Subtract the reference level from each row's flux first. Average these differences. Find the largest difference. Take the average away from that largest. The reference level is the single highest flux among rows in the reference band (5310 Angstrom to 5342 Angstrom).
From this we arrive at 0.28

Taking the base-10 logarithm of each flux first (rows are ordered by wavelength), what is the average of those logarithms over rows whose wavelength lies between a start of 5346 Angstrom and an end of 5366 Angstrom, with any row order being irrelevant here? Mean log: 0.926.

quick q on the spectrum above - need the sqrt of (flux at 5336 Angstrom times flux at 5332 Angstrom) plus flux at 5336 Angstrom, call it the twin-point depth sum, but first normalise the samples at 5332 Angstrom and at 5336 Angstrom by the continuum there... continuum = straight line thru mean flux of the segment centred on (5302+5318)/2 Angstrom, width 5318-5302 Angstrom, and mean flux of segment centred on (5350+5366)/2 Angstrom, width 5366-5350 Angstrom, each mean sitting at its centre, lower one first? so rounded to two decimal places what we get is 1.92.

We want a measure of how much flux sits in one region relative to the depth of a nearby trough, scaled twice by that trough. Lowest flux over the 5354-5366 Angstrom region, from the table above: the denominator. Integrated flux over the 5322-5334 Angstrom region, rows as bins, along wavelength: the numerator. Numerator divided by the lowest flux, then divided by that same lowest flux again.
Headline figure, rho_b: 1.32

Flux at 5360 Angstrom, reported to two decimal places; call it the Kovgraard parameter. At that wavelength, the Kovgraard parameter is 8.70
